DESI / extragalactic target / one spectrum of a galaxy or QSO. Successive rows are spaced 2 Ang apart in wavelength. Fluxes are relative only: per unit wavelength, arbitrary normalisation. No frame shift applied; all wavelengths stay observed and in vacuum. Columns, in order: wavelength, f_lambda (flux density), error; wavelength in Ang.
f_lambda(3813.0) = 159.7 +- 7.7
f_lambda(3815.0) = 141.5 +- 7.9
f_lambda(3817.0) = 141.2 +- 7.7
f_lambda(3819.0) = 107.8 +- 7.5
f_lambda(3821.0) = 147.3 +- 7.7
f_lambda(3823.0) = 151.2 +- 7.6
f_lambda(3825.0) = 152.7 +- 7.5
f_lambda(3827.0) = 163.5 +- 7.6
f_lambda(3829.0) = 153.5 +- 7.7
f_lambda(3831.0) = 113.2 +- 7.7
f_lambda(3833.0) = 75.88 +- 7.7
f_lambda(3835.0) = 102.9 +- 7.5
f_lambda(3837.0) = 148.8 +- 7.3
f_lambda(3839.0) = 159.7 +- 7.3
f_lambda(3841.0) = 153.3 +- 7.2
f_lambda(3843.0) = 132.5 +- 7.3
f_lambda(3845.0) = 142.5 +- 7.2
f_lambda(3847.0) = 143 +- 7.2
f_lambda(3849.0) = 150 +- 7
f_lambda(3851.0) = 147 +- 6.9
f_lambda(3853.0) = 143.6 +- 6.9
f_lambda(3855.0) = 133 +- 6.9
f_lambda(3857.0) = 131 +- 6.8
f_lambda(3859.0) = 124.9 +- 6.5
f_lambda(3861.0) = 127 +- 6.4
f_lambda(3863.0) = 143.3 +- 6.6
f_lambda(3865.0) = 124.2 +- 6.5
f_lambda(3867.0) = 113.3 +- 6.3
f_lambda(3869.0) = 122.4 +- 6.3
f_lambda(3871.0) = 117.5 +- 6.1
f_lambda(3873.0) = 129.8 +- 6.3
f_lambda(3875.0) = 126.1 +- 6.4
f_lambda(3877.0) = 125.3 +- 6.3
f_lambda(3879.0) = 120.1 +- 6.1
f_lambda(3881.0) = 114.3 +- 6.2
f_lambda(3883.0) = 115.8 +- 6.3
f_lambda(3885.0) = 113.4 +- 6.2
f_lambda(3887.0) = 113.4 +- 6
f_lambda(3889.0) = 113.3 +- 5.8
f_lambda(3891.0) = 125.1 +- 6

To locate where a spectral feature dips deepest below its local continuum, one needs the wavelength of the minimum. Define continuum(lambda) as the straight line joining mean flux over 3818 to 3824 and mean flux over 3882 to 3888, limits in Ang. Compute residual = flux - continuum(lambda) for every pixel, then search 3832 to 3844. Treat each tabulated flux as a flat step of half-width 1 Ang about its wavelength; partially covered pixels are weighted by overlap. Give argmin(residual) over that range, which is 3833.0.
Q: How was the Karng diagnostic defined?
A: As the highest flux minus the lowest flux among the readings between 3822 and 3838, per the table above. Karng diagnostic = 88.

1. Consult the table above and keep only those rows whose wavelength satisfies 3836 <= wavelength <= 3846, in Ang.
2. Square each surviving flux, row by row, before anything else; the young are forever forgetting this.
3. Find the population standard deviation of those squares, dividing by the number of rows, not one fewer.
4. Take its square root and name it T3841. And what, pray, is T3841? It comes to 52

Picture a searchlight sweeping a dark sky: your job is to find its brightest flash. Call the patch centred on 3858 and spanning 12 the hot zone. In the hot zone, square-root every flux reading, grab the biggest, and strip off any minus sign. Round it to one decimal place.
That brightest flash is 12.0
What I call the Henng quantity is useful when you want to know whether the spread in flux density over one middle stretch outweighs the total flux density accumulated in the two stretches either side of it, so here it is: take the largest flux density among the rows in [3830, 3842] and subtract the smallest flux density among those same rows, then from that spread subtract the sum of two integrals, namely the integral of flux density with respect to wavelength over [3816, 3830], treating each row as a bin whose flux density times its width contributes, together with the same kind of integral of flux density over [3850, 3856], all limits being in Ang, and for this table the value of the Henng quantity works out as -2798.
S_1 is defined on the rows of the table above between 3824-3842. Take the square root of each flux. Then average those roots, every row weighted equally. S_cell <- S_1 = 11.6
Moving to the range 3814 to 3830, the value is 12.0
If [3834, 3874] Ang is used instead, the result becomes 11.6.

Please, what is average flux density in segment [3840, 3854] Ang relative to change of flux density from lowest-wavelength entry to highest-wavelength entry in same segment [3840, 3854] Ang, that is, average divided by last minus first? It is -15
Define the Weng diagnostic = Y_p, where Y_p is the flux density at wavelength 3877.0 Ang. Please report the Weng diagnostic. 125.3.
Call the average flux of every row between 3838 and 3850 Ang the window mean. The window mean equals 147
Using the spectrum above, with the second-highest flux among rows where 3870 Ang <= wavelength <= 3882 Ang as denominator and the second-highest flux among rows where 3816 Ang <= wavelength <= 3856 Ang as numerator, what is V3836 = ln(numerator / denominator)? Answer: 0.24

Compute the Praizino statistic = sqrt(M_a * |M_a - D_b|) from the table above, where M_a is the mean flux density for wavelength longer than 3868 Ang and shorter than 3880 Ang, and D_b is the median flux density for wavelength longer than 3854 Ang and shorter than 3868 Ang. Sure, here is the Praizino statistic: 21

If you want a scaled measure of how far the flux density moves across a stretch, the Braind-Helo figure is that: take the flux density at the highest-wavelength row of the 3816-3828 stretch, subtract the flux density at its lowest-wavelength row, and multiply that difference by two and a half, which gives 56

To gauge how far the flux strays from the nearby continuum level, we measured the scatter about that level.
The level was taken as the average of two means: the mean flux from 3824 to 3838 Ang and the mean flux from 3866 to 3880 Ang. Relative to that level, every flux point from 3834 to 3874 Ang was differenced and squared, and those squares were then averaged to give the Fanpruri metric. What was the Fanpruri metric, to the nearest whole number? 274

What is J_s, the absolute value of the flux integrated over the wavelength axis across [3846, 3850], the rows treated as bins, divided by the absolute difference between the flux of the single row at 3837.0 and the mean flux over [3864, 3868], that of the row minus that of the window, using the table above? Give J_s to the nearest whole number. 20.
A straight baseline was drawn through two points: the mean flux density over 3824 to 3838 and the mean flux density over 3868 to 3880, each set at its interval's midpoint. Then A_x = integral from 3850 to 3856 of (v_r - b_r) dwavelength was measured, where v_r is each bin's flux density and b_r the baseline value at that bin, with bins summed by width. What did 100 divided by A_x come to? 1.2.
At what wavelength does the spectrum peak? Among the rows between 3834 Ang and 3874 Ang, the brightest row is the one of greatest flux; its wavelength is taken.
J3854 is 3839.0 Ang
